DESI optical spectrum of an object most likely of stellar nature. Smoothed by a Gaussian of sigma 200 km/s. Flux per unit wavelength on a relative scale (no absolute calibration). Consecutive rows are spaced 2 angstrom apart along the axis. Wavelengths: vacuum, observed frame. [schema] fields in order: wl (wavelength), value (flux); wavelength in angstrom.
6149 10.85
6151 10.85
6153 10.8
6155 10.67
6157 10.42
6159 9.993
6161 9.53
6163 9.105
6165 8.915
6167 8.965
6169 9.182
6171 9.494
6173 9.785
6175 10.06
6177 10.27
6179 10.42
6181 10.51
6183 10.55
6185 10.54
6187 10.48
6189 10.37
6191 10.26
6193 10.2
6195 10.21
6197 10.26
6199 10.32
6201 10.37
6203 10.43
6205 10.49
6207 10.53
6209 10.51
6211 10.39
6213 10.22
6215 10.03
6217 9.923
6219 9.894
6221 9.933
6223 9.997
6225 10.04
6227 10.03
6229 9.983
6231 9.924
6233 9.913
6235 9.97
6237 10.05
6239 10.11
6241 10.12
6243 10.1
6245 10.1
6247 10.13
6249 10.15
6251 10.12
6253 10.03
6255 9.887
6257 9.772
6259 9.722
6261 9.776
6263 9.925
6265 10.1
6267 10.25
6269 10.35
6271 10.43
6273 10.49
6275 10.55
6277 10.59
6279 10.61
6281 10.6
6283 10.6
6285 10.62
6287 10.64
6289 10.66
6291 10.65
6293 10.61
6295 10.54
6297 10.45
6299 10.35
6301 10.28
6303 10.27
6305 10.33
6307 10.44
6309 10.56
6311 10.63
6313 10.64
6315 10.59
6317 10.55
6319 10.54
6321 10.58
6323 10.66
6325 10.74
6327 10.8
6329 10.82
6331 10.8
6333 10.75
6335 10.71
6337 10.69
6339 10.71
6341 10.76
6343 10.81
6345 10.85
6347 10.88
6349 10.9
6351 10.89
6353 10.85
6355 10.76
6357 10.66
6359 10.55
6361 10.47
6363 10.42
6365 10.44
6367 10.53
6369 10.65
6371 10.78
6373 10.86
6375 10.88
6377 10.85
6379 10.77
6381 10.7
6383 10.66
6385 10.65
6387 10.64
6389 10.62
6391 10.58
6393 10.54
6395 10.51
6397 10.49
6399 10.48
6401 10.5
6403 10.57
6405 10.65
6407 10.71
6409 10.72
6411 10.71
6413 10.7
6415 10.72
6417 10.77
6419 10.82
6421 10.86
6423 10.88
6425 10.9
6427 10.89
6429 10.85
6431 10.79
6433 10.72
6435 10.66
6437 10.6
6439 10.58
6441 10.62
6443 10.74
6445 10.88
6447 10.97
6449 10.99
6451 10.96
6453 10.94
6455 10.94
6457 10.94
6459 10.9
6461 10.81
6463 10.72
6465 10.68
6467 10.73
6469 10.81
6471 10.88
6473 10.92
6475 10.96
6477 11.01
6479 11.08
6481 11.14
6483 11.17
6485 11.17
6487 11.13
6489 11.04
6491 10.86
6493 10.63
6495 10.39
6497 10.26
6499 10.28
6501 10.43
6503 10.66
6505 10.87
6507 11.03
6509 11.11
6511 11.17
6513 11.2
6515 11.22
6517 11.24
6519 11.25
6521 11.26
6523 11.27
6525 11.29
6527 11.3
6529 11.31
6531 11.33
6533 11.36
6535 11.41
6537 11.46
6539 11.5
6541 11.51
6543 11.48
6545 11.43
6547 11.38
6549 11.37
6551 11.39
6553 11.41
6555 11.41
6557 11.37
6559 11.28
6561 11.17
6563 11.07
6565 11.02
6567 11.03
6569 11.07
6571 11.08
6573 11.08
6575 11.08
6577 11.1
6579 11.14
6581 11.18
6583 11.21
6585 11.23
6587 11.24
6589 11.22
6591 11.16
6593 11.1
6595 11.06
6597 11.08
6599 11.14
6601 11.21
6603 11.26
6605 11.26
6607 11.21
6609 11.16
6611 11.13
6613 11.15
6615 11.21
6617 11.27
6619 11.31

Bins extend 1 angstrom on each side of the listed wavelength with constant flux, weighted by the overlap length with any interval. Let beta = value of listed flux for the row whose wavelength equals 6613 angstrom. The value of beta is 11.15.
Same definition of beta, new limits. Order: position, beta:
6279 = 10.61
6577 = 11.1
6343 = 10.81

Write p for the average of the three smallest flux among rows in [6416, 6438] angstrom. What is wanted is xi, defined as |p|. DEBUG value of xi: 10.7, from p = 10.7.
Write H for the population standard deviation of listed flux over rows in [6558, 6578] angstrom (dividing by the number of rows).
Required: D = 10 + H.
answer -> 10.1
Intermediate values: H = 0.072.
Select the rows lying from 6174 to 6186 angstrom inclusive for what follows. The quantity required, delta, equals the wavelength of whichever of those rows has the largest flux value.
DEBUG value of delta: 6183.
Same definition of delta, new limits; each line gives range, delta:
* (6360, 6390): 6375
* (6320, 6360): 6349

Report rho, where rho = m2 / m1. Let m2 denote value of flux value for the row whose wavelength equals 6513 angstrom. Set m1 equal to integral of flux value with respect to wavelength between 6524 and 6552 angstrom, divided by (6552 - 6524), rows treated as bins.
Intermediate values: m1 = 11.4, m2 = 11.2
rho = 0.98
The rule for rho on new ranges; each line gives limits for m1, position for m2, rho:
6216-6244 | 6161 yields 0.95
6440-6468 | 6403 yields 0.97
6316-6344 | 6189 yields 0.97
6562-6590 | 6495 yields 0.93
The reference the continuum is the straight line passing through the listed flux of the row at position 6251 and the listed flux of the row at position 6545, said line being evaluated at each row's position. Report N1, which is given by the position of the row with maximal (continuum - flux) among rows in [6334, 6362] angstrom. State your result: 6361 angstrom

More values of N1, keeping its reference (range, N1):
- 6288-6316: 6303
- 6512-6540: 6513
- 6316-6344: 6319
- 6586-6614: 6611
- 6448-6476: 6465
